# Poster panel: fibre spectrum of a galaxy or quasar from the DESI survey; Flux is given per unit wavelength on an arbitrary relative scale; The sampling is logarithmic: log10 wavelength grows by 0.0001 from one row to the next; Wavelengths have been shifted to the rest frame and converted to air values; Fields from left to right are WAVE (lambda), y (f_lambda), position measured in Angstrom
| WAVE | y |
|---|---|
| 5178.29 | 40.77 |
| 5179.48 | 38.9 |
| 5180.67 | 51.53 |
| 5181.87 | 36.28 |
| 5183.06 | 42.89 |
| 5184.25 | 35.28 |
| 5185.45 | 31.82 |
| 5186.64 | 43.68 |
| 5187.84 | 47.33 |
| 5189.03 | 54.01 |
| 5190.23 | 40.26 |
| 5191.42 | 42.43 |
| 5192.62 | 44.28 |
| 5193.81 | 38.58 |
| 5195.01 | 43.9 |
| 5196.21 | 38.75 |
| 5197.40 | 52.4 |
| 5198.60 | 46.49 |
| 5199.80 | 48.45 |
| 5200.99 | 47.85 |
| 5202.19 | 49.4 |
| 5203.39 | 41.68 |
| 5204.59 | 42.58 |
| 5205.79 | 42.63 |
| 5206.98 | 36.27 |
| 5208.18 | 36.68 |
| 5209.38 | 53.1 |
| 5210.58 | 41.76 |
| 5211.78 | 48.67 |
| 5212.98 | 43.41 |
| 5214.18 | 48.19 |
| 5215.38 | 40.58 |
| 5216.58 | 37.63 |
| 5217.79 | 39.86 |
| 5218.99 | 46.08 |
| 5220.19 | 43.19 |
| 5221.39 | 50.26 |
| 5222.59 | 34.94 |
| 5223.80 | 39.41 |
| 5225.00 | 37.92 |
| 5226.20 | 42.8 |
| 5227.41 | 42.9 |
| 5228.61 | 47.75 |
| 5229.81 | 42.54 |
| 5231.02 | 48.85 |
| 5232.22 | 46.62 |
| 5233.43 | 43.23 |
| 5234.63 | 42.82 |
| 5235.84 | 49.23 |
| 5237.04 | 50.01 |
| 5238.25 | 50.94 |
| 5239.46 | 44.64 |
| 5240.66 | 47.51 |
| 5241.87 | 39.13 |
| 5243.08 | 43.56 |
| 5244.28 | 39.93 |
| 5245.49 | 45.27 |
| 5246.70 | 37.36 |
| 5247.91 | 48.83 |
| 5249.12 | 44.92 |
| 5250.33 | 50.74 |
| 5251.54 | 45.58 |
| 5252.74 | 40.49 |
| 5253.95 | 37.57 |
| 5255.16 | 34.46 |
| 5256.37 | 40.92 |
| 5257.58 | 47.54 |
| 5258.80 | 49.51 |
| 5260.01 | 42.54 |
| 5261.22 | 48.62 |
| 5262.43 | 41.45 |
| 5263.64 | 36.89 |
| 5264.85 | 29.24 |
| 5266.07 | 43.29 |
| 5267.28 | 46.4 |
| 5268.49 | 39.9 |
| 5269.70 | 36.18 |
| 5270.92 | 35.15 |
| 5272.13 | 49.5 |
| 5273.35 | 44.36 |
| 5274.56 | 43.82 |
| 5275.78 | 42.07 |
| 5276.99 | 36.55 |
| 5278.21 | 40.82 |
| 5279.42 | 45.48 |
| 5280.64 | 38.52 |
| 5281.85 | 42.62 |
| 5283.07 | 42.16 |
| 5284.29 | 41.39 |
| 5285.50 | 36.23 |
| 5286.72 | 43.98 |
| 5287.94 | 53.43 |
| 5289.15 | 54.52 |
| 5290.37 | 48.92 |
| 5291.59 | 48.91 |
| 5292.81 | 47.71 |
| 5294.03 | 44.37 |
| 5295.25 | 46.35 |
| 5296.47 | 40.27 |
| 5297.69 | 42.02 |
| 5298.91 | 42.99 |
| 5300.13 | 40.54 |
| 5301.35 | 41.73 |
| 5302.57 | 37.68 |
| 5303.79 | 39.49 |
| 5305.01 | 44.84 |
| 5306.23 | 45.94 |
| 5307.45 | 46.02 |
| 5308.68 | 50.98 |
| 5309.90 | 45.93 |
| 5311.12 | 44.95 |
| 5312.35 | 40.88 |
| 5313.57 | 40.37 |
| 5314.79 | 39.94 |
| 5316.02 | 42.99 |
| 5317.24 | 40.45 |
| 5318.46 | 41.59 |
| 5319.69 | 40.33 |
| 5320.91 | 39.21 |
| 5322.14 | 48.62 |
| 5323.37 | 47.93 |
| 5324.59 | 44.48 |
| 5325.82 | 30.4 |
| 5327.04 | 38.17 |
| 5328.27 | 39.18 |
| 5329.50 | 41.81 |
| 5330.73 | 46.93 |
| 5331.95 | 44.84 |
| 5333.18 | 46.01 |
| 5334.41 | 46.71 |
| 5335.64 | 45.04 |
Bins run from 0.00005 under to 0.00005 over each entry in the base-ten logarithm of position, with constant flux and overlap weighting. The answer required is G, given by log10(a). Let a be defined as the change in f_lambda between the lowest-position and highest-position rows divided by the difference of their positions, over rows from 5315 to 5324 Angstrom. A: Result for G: -0.2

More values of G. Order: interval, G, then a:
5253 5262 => 0.2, 1.5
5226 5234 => -1.2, 0.1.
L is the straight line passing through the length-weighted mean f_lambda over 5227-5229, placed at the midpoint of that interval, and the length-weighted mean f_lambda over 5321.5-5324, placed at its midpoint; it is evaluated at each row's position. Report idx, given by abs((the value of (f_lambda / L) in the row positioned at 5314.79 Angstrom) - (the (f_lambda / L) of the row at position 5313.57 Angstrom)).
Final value 0.01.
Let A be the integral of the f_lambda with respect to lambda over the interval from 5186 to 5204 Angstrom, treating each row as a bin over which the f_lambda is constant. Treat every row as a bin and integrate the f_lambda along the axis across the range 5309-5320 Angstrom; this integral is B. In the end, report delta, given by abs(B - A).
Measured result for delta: 350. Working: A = 815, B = 465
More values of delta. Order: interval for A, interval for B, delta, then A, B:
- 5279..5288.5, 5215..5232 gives 317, 407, 724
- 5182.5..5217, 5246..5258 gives 988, 1501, 514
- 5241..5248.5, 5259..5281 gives 591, 319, 909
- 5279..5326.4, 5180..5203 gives 1049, 2060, 1011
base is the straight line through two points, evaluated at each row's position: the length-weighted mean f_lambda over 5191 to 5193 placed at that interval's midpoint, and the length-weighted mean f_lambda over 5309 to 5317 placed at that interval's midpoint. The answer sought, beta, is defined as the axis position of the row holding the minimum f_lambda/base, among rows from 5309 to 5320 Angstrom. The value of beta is 5314.79 Angstrom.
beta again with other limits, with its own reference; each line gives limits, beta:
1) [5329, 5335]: 5329.50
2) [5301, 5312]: 5302.57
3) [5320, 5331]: 5325.82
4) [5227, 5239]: 5229.81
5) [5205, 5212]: 5206.98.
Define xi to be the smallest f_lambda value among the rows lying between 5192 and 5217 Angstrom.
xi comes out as 36.27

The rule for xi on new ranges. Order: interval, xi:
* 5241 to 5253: 37.36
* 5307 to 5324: 39.21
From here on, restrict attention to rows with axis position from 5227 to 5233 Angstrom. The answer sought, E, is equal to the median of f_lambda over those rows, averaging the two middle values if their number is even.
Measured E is 46.6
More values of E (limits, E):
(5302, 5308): 44.8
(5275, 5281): 40.8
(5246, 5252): 45.6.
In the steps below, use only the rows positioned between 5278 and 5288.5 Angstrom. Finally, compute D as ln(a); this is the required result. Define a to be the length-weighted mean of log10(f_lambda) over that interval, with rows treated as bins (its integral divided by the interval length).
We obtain 0.488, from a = 1.63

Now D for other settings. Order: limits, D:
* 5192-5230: 0.492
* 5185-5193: 0.491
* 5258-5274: 0.480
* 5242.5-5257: 0.486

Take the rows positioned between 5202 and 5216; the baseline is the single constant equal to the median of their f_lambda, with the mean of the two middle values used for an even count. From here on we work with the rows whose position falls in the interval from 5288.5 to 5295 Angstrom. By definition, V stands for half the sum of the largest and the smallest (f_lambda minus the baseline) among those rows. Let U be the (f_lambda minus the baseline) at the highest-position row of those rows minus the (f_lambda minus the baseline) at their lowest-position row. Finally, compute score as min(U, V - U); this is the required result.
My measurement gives -10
